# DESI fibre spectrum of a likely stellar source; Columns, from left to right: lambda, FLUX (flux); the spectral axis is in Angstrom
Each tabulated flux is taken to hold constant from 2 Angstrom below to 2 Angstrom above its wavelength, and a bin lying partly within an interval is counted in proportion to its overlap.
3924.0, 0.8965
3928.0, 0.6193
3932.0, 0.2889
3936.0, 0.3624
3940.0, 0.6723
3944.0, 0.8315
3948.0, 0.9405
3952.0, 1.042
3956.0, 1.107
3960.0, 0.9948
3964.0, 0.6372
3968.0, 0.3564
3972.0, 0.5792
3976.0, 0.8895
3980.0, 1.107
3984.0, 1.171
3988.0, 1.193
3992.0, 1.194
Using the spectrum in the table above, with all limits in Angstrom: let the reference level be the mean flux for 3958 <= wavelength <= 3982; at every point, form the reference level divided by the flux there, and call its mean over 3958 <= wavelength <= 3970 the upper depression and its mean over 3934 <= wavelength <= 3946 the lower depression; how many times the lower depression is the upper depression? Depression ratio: 0.99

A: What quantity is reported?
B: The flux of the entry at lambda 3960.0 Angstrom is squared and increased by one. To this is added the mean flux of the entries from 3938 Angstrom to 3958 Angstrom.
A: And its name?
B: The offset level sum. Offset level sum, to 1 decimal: 2.9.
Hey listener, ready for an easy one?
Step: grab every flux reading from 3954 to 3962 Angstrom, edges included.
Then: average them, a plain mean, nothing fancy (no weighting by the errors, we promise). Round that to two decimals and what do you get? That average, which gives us 1.05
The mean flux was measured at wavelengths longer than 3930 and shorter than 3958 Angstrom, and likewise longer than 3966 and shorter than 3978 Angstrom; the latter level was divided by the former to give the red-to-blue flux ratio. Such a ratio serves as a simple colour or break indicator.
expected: 0.8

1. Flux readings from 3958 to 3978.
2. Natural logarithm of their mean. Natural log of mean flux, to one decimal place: -0.4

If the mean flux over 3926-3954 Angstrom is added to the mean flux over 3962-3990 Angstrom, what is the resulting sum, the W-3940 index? 1.53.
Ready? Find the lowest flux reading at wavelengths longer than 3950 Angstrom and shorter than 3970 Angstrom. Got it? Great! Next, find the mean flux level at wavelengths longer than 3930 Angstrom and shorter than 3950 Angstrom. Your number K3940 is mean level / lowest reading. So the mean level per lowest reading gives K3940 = 1.7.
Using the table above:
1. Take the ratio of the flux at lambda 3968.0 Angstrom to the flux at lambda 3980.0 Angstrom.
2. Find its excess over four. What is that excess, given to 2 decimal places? -3.68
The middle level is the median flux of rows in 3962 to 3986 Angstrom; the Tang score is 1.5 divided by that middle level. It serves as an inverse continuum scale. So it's 2.0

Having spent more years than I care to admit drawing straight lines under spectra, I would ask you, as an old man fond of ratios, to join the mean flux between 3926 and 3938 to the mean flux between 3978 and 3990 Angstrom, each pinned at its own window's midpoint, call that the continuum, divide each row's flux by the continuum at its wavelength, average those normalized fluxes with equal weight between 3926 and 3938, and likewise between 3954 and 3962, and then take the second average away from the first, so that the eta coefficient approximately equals -0.29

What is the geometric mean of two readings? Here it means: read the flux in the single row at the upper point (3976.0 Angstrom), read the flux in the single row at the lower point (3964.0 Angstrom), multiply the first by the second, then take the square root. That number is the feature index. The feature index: 0.75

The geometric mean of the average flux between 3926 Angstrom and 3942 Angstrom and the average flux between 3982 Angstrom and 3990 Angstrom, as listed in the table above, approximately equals 0.76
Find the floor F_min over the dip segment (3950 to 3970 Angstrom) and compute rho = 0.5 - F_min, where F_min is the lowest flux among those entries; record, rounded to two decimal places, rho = 0.14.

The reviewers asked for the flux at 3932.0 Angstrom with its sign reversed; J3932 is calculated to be -0.3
